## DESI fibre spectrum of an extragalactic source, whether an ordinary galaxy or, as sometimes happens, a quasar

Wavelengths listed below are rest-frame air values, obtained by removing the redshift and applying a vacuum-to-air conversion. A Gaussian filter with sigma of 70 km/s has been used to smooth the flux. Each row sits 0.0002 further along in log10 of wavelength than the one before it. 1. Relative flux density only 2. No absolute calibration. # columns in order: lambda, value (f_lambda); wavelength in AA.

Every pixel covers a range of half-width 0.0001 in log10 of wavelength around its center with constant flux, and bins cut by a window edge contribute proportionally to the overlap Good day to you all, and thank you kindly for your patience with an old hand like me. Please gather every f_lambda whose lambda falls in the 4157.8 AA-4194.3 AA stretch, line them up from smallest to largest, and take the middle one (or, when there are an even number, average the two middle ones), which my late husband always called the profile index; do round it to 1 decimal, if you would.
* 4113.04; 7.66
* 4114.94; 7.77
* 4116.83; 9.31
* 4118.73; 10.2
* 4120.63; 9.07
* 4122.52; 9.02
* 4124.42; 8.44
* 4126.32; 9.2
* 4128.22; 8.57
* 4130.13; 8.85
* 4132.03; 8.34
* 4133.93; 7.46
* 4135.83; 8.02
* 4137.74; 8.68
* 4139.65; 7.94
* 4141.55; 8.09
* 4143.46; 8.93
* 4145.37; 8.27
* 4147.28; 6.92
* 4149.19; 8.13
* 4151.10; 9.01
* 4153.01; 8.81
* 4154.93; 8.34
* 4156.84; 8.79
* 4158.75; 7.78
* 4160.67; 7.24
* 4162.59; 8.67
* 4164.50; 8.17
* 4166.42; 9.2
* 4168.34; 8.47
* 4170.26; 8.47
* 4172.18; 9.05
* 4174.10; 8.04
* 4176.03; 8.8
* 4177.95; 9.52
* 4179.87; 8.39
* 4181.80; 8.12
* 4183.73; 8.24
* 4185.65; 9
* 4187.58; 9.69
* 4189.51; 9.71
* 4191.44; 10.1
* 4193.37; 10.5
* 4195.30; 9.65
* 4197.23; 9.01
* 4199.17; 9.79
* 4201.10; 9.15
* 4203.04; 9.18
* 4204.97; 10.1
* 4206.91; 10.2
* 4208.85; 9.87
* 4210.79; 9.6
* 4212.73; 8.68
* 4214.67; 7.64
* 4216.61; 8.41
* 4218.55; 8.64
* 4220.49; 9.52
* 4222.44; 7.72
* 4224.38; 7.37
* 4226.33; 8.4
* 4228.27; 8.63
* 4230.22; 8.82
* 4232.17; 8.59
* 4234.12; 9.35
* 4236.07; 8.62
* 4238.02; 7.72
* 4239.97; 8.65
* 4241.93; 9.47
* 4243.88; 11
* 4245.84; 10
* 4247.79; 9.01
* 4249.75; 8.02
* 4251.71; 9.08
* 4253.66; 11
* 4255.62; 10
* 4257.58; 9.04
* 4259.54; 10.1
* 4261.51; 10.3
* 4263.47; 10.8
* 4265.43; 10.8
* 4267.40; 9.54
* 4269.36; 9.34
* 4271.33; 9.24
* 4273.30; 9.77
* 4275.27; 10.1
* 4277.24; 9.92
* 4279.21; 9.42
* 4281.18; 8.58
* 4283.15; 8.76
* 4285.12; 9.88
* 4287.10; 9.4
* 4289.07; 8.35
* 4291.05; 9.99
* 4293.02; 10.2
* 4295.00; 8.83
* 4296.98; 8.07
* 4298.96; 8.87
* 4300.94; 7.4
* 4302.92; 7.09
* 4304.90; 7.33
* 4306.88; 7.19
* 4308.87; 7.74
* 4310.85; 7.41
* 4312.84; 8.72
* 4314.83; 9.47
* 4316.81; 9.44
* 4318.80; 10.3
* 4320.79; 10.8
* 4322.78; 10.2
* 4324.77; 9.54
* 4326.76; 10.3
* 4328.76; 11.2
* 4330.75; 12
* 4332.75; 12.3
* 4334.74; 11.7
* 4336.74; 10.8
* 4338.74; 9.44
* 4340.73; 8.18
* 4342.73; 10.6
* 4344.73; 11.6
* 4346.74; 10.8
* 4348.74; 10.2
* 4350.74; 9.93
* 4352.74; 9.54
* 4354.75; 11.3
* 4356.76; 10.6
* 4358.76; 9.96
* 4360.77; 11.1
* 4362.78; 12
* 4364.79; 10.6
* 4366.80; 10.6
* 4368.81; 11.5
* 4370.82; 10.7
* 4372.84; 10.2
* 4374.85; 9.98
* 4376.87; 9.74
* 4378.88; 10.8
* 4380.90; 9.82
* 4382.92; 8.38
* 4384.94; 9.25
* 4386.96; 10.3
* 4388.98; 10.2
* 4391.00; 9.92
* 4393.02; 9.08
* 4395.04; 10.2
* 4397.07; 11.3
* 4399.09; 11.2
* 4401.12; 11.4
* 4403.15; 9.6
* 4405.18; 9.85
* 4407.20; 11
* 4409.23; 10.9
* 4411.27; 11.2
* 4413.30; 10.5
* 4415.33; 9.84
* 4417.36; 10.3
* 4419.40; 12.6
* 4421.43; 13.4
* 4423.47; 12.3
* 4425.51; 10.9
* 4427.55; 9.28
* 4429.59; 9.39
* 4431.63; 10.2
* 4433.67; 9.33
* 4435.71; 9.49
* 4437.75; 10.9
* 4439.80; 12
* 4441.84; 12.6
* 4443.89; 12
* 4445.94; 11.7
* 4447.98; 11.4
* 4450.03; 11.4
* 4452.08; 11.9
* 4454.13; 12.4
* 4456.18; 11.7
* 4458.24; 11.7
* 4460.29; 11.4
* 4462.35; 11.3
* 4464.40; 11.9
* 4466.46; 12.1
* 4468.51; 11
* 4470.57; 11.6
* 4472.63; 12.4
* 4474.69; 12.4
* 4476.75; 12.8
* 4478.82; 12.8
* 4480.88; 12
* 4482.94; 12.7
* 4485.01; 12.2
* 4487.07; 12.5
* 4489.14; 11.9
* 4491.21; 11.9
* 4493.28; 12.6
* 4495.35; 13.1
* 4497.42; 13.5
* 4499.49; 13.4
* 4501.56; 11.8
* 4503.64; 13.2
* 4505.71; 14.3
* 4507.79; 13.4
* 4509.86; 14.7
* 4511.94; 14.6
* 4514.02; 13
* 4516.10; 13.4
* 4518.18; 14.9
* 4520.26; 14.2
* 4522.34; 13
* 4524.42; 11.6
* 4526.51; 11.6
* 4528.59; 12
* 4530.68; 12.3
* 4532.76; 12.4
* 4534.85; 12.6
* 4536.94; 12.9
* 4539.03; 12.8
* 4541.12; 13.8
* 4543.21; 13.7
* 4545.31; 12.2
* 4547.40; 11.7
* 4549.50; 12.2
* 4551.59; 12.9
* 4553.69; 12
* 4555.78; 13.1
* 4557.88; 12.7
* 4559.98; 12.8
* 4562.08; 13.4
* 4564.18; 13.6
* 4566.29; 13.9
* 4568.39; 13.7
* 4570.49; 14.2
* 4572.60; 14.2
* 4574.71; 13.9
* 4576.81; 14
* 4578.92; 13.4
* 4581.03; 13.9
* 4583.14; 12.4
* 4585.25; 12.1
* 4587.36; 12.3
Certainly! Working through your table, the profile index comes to 8.7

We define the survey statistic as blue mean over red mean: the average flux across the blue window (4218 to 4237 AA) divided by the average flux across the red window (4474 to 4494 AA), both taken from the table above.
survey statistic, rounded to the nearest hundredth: 0.69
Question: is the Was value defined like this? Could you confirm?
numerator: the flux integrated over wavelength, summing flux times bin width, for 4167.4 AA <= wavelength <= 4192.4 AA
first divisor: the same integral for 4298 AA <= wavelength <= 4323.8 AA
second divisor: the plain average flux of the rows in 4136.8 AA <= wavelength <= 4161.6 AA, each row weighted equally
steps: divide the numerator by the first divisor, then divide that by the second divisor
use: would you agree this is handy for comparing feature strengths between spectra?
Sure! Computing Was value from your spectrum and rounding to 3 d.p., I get 0.122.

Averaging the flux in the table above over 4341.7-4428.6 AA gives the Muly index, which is 10.6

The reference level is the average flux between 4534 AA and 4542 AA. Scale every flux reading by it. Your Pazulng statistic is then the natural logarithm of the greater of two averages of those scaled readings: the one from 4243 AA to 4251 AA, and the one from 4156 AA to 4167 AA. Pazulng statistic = -0.3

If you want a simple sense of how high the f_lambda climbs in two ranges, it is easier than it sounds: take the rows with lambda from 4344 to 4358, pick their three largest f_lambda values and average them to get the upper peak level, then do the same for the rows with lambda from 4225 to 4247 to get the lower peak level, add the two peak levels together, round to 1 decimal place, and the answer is 21.4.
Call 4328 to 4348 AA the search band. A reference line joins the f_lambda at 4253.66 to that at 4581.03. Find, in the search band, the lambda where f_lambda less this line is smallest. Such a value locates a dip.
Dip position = 4340.73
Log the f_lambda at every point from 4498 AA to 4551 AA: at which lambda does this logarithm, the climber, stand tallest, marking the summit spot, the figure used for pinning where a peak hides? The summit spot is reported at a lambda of 4518.18 AA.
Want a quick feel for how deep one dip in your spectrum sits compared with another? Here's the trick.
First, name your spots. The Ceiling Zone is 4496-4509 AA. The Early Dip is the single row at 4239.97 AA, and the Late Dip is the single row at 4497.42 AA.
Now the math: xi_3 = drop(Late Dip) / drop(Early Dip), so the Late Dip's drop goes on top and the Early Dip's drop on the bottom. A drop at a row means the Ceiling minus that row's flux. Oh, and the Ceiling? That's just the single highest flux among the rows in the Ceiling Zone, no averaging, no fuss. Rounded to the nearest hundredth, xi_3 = 0.14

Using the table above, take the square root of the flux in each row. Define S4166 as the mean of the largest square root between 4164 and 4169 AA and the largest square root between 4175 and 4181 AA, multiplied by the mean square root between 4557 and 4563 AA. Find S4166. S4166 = 11.0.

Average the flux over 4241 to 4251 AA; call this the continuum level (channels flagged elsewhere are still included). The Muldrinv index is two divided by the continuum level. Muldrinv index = 0.211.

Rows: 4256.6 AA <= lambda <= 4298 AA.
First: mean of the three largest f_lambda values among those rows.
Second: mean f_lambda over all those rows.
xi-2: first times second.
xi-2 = 101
